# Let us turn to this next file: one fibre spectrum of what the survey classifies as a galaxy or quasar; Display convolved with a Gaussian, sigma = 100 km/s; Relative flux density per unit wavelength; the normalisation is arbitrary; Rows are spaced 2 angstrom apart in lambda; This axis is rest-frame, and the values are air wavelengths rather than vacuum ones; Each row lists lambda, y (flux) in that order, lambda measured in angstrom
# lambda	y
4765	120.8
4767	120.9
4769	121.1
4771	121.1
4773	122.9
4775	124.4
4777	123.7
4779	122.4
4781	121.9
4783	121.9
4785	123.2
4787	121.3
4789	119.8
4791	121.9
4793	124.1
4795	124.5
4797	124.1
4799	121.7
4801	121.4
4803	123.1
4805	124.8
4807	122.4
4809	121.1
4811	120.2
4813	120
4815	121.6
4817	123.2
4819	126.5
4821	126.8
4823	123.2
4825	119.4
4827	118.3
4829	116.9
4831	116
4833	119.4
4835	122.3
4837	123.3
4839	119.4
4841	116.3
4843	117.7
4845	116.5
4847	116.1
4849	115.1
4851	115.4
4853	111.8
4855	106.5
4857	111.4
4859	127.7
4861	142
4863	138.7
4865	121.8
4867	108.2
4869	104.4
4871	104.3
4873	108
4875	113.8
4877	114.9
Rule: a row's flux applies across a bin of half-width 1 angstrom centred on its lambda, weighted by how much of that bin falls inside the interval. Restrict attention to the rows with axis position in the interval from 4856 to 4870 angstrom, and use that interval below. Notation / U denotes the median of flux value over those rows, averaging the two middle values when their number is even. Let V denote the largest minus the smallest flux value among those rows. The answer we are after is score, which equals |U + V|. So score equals 159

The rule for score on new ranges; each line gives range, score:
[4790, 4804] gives 126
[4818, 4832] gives 130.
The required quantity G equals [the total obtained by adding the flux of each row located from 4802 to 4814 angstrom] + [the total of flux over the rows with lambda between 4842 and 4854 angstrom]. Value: 1424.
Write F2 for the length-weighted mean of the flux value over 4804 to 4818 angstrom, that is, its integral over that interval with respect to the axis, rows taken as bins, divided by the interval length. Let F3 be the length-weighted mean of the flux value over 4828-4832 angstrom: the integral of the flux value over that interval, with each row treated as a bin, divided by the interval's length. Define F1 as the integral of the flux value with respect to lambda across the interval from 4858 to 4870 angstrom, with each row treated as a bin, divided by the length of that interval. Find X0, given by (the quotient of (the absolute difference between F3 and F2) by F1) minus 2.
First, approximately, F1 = 124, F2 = 122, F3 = 116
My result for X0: -1.96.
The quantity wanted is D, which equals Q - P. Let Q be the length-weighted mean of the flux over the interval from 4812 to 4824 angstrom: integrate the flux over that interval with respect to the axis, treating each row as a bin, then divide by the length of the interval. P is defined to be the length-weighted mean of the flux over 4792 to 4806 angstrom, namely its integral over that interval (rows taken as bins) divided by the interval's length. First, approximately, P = 123.4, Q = 124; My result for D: 0.2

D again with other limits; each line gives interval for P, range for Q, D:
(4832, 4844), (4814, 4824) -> 4.5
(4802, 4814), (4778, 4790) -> -0.2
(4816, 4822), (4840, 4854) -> -9.9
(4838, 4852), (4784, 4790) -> 4.8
